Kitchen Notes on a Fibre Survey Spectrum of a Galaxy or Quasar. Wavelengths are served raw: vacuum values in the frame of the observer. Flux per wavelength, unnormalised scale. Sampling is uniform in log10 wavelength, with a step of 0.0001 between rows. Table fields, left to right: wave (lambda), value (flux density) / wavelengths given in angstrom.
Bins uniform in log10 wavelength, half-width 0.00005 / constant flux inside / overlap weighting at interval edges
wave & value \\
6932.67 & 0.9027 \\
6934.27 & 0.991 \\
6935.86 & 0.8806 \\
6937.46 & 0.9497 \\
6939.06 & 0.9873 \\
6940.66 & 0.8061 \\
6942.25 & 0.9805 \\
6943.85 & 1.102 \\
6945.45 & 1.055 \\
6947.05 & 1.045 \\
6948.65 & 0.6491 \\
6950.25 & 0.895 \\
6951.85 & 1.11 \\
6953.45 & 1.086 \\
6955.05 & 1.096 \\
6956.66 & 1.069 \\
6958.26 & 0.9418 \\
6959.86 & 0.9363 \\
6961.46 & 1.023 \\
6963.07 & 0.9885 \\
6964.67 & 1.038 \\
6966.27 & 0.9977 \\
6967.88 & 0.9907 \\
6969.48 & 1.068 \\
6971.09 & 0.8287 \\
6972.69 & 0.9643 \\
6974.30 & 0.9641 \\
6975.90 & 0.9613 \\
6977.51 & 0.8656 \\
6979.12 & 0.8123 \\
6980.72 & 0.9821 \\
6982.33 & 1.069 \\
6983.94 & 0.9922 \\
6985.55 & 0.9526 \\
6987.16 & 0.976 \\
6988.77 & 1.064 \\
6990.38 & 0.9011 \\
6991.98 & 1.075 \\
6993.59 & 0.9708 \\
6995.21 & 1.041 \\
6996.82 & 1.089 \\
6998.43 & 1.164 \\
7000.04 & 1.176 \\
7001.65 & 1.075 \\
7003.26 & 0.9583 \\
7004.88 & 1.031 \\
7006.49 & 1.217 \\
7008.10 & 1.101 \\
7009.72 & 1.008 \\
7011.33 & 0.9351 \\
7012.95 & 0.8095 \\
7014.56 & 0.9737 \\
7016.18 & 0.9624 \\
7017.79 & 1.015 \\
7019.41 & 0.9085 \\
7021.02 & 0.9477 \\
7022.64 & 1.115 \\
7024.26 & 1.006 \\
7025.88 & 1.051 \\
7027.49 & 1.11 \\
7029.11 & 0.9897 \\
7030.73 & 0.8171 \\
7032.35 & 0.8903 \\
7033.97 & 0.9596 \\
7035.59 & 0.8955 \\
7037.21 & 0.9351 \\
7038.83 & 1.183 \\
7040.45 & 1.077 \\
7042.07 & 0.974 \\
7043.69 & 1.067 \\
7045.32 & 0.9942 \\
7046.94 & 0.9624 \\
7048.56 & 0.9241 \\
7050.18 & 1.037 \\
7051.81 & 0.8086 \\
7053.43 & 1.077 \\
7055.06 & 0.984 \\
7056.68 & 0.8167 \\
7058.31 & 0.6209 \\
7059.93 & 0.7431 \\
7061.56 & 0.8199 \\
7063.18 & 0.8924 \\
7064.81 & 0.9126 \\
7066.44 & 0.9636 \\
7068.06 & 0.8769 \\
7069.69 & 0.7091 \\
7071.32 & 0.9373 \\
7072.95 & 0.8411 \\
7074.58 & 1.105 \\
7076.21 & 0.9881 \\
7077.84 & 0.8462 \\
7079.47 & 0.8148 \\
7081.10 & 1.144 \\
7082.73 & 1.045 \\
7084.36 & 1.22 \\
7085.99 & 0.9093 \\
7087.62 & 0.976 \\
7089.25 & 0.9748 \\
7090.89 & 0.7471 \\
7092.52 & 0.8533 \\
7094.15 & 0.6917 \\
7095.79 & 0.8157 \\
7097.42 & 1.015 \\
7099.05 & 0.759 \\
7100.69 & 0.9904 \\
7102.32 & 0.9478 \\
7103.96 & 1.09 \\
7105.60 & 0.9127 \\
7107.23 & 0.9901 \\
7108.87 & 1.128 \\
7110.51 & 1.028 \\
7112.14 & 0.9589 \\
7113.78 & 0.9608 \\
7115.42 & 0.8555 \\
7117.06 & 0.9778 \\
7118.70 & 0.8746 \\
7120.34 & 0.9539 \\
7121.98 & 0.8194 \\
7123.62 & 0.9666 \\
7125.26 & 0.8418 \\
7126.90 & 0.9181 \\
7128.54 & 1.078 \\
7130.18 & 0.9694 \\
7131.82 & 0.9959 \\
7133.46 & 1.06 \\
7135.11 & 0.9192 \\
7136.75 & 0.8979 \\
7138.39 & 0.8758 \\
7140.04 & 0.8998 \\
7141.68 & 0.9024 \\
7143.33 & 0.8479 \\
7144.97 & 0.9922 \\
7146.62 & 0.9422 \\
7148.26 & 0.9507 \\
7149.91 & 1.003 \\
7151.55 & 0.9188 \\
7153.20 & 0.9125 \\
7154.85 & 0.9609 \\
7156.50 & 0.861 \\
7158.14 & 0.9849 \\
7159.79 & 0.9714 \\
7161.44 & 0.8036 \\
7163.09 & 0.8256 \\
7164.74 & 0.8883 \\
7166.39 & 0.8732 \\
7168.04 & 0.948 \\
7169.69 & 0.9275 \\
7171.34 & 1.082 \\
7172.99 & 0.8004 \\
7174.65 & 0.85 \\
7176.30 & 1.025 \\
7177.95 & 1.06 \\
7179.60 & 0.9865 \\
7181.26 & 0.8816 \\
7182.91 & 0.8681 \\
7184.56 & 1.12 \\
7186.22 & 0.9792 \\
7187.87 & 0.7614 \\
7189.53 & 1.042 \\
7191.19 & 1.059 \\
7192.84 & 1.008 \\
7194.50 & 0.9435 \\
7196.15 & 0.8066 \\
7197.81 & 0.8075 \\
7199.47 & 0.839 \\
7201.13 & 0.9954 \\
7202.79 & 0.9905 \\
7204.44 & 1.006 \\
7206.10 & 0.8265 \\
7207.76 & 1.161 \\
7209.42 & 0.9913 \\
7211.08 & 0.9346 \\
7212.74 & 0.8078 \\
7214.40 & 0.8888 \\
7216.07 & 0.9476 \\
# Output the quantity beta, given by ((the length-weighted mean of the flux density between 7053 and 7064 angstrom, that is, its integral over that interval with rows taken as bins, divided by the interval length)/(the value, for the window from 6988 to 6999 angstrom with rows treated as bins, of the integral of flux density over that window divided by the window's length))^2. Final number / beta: 0.65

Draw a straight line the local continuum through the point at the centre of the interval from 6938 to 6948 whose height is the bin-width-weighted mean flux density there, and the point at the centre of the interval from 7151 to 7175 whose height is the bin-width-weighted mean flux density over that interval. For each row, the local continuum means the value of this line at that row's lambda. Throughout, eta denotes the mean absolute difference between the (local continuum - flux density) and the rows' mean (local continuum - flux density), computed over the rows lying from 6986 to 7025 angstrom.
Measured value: 0.07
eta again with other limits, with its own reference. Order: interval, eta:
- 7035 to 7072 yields 0.10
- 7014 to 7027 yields 0.05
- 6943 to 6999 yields 0.07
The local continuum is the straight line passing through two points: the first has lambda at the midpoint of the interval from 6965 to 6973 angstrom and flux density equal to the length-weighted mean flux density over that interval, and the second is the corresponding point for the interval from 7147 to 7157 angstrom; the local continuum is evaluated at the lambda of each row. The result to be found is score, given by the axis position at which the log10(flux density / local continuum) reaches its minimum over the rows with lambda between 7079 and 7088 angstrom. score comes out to 7079.47 angstrom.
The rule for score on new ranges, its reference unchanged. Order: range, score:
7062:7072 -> 7069.69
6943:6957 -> 6948.65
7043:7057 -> 7051.81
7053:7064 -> 7058.31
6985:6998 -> 6990.38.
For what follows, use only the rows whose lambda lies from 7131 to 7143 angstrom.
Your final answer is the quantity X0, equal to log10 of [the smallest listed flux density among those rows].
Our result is -0.06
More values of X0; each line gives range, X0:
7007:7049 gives -0.09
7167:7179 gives -0.10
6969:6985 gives -0.09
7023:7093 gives -0.21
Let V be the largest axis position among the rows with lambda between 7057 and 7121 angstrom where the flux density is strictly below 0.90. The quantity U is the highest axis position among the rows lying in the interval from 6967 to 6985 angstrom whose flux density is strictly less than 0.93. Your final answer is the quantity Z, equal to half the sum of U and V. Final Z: 7048.9 angstrom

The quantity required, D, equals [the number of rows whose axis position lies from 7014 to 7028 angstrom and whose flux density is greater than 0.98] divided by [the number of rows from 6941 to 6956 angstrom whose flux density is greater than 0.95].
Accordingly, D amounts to 0.7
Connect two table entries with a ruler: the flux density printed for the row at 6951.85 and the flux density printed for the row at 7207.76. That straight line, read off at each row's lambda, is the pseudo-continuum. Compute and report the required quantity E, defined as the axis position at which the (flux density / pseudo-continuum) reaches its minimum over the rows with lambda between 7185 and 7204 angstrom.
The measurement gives 7187.87 angstrom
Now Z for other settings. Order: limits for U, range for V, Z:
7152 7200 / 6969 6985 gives 7089.3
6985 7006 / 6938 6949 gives 6969.5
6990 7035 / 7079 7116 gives 7073.9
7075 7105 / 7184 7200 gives 7149.3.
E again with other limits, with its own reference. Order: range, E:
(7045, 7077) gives 7058.31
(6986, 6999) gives 6990.38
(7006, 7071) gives 7058.31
